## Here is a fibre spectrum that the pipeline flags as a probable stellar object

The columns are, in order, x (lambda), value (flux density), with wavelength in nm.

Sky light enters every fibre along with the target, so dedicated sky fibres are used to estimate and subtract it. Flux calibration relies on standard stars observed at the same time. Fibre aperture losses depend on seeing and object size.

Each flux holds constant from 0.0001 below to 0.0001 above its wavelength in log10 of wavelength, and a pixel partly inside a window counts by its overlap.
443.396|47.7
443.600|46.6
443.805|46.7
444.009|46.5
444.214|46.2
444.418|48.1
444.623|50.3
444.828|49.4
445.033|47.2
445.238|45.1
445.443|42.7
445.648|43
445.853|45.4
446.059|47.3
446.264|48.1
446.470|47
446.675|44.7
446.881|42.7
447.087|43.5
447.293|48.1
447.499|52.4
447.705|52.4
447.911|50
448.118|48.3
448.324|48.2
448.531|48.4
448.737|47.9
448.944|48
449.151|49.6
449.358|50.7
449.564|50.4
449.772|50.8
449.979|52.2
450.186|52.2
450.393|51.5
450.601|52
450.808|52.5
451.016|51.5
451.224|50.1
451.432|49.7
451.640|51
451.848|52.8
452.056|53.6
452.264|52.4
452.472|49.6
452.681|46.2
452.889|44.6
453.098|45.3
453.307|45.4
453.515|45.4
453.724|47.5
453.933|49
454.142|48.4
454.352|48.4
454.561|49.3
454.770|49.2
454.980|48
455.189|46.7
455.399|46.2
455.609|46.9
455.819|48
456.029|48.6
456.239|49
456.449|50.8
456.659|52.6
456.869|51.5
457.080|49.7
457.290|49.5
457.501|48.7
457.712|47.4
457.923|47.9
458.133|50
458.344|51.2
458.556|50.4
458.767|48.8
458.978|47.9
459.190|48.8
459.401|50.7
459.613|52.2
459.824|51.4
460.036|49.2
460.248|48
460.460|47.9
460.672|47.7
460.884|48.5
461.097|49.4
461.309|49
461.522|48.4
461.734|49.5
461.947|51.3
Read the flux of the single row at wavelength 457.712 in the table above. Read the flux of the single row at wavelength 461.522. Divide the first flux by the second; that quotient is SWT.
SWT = 0.98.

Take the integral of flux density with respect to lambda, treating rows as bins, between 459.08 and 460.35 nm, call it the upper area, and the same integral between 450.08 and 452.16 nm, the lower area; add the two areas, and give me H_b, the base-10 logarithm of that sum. 2.23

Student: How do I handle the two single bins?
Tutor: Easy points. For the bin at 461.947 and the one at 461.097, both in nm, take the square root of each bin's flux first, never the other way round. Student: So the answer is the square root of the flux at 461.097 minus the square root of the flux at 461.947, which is -0.13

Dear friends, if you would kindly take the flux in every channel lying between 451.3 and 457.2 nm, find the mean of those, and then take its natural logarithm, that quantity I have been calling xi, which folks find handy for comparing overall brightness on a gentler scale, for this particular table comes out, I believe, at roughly 3.89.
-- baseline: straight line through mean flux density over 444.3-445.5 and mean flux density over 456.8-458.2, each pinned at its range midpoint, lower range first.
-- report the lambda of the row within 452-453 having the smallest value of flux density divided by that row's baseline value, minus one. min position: 452.889 nm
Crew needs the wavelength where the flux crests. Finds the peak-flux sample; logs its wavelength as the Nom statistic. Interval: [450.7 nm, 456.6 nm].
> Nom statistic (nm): 452.056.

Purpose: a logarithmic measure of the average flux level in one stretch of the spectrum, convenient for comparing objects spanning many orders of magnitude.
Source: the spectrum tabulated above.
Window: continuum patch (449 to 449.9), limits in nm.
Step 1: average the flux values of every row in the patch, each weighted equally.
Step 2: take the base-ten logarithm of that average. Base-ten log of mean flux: 1.70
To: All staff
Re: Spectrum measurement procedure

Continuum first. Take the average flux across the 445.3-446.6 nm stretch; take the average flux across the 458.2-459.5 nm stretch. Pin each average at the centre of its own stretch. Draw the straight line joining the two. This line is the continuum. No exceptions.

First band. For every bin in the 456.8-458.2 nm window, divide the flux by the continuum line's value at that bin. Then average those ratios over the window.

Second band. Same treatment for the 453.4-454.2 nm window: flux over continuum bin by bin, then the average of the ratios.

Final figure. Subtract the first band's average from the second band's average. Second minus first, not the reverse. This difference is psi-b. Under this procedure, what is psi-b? -0.01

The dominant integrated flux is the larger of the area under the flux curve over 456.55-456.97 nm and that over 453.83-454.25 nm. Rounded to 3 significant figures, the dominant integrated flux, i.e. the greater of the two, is 21.9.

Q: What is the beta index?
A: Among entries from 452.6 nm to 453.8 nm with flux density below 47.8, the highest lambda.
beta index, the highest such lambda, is 453.724 nm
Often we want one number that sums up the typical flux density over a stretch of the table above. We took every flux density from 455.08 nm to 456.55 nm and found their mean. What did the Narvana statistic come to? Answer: 48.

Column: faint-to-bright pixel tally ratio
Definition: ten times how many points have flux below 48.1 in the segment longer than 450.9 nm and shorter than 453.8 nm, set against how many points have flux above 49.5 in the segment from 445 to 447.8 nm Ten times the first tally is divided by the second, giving 30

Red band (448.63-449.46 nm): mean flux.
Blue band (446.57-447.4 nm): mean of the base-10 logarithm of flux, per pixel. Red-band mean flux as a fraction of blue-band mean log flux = 29.7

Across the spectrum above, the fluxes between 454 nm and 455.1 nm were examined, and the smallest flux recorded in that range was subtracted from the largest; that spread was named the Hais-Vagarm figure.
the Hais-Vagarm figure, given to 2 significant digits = 1.3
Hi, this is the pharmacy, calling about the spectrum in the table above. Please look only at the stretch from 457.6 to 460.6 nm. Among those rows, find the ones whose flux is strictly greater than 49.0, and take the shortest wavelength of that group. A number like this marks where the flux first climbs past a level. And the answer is 458.133 nm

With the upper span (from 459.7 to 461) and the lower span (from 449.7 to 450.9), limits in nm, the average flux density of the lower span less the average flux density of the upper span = 3.1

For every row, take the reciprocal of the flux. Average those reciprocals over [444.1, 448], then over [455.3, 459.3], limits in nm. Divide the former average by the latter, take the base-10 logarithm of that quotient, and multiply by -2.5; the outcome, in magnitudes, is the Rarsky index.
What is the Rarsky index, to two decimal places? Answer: -0.05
